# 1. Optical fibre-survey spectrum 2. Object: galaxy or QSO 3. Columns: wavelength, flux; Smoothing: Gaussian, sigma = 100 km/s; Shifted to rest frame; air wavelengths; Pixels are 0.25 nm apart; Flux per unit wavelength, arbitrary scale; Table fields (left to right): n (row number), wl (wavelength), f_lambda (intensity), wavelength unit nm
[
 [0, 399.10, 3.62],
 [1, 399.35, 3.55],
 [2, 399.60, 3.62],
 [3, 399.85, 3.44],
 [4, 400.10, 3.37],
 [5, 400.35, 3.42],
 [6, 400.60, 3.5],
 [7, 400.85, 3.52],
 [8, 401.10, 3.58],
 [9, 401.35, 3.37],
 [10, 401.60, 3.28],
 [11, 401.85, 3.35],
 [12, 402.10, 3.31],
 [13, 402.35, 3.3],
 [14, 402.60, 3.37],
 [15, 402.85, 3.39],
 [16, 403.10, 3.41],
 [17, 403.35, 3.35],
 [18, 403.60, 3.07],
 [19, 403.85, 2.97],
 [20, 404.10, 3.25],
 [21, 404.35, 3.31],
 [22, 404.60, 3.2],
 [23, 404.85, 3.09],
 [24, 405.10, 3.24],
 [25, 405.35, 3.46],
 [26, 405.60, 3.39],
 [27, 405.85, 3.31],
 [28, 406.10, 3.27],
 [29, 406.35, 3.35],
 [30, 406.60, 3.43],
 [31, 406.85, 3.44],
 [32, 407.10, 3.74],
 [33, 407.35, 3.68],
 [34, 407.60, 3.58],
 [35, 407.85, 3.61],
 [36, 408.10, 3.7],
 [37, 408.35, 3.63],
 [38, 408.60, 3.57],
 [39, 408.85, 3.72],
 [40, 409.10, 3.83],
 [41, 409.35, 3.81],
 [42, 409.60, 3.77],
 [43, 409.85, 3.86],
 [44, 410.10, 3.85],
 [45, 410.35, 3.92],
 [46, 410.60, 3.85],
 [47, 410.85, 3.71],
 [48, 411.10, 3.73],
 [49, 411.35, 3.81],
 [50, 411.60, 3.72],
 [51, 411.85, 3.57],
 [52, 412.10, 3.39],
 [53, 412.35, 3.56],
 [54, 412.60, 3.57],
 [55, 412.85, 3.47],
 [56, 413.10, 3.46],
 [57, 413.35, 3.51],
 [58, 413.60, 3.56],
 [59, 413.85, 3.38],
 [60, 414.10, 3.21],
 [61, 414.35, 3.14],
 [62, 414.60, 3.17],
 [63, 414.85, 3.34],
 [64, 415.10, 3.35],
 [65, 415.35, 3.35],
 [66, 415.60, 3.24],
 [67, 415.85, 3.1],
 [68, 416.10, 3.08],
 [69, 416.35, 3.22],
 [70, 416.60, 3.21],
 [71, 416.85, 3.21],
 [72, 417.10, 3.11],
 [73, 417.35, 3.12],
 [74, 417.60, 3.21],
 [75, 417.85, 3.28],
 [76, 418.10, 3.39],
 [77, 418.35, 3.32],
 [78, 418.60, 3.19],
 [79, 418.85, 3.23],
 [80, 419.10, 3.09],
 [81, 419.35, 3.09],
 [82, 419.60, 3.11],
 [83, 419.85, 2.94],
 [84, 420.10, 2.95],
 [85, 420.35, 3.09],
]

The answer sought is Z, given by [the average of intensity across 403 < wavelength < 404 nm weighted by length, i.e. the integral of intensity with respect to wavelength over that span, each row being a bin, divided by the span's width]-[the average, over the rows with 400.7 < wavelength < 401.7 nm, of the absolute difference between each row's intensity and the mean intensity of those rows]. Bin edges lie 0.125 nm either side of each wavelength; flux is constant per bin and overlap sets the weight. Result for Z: 3.08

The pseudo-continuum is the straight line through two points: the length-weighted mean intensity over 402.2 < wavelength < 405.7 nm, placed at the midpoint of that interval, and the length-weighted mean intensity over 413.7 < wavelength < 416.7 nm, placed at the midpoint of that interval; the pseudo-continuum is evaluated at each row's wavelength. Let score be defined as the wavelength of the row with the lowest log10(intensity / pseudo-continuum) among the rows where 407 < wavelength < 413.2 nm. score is 412.10 nm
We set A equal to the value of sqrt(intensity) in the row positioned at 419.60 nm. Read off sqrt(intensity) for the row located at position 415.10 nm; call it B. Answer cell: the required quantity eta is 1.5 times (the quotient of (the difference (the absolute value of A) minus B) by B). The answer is -0.05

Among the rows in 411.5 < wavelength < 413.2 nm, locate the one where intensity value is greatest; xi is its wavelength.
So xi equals 411.60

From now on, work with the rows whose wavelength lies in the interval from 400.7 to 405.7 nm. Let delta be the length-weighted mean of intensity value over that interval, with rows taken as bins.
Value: 3.3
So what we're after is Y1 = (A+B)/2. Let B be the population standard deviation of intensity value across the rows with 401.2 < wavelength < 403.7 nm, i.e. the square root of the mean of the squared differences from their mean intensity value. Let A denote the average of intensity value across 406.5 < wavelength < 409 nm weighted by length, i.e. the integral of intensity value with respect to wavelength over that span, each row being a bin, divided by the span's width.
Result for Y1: 1.85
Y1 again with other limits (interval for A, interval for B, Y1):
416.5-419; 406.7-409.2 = 1.66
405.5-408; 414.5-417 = 1.79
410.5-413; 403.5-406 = 1.89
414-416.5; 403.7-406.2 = 1.68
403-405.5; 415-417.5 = 1.66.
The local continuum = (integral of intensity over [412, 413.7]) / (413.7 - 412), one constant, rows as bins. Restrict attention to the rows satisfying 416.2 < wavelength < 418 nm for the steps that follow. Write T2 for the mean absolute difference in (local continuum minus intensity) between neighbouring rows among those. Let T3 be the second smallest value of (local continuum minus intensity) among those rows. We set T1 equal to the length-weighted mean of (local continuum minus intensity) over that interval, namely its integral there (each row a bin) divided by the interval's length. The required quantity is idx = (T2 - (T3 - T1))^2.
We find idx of 0.01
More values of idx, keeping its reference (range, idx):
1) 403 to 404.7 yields 0.08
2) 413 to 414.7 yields 0.06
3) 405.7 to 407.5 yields 0.10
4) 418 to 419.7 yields 0.03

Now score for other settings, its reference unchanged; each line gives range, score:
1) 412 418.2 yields 416.10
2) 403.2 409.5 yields 403.85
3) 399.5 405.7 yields 403.85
